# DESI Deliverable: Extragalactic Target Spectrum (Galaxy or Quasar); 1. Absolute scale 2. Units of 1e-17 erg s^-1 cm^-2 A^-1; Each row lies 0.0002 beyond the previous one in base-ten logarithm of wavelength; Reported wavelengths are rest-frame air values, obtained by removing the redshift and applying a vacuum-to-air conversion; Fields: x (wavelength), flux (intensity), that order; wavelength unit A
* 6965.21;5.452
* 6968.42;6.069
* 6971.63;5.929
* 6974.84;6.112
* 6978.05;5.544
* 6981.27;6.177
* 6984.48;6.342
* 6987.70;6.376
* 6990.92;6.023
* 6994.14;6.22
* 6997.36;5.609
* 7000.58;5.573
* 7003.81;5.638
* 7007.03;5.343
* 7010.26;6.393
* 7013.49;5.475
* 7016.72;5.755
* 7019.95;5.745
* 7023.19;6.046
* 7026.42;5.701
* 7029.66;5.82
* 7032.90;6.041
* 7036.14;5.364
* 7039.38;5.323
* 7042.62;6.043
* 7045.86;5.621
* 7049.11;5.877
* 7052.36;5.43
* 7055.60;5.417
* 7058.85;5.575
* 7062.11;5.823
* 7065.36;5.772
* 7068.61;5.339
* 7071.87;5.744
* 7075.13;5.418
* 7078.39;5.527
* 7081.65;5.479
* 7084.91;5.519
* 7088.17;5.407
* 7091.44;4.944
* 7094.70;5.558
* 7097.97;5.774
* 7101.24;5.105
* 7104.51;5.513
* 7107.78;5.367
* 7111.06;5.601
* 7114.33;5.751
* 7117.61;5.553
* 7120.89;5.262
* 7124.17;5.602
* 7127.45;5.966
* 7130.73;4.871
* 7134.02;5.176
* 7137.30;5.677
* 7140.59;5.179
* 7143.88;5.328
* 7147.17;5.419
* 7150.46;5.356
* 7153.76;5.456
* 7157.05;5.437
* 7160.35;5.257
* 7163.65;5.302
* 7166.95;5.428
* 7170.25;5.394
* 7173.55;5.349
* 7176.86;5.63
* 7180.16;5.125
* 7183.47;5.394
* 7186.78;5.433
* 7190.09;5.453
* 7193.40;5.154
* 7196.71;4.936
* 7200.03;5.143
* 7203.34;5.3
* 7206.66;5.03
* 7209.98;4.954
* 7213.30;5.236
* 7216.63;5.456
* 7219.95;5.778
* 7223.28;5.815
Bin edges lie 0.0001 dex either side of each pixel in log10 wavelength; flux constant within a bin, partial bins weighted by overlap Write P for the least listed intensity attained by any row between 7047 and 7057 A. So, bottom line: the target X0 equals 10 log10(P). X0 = 7.34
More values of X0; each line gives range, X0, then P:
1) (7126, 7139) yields 6.88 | 4.871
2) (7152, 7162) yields 7.21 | 5.257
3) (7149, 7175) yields 7.21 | 5.257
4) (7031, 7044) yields 7.26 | 5.323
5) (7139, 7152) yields 7.14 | 5.179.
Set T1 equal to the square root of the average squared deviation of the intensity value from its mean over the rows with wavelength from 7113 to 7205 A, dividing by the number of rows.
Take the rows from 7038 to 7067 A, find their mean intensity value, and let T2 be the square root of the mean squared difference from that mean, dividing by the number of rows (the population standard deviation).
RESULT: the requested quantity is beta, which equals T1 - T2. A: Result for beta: 0.00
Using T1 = 0.23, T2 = 0.228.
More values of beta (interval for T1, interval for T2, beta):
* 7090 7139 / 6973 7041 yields -0.04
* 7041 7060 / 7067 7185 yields 0.00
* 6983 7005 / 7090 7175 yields 0.09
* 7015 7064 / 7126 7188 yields 0.02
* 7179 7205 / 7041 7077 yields -0.05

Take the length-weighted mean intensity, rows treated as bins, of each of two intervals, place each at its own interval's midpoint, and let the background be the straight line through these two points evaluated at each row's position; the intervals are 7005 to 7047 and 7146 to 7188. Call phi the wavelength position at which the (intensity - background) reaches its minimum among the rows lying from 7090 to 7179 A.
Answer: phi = 7091.44 A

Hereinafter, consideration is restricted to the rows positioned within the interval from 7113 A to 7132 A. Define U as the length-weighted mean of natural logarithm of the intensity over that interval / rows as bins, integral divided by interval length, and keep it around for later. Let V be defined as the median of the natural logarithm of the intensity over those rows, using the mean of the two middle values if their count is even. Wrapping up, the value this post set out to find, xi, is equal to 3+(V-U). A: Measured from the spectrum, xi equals 3.014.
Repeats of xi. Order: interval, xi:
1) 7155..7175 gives 3.001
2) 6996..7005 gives 3.001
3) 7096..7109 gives 3.000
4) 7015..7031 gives 2.991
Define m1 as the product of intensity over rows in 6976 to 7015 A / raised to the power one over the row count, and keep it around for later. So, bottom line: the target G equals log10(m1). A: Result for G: 0.769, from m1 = 5.88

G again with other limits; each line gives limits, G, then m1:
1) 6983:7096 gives 0.755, 5.68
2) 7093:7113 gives 0.739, 5.48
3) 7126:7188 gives 0.730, 5.37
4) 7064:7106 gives 0.738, 5.46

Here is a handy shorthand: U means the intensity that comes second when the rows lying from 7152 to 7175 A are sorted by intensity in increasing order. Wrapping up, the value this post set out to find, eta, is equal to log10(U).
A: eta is 0.724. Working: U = 5.302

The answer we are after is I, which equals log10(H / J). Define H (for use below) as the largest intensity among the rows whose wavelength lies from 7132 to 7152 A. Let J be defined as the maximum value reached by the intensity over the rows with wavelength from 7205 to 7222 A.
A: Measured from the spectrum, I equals -0.008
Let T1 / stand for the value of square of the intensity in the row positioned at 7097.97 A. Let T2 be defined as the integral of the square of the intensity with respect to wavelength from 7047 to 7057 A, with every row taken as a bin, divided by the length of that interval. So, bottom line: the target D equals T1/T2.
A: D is 1.07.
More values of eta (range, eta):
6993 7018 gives 0.738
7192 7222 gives 0.695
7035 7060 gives 0.729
